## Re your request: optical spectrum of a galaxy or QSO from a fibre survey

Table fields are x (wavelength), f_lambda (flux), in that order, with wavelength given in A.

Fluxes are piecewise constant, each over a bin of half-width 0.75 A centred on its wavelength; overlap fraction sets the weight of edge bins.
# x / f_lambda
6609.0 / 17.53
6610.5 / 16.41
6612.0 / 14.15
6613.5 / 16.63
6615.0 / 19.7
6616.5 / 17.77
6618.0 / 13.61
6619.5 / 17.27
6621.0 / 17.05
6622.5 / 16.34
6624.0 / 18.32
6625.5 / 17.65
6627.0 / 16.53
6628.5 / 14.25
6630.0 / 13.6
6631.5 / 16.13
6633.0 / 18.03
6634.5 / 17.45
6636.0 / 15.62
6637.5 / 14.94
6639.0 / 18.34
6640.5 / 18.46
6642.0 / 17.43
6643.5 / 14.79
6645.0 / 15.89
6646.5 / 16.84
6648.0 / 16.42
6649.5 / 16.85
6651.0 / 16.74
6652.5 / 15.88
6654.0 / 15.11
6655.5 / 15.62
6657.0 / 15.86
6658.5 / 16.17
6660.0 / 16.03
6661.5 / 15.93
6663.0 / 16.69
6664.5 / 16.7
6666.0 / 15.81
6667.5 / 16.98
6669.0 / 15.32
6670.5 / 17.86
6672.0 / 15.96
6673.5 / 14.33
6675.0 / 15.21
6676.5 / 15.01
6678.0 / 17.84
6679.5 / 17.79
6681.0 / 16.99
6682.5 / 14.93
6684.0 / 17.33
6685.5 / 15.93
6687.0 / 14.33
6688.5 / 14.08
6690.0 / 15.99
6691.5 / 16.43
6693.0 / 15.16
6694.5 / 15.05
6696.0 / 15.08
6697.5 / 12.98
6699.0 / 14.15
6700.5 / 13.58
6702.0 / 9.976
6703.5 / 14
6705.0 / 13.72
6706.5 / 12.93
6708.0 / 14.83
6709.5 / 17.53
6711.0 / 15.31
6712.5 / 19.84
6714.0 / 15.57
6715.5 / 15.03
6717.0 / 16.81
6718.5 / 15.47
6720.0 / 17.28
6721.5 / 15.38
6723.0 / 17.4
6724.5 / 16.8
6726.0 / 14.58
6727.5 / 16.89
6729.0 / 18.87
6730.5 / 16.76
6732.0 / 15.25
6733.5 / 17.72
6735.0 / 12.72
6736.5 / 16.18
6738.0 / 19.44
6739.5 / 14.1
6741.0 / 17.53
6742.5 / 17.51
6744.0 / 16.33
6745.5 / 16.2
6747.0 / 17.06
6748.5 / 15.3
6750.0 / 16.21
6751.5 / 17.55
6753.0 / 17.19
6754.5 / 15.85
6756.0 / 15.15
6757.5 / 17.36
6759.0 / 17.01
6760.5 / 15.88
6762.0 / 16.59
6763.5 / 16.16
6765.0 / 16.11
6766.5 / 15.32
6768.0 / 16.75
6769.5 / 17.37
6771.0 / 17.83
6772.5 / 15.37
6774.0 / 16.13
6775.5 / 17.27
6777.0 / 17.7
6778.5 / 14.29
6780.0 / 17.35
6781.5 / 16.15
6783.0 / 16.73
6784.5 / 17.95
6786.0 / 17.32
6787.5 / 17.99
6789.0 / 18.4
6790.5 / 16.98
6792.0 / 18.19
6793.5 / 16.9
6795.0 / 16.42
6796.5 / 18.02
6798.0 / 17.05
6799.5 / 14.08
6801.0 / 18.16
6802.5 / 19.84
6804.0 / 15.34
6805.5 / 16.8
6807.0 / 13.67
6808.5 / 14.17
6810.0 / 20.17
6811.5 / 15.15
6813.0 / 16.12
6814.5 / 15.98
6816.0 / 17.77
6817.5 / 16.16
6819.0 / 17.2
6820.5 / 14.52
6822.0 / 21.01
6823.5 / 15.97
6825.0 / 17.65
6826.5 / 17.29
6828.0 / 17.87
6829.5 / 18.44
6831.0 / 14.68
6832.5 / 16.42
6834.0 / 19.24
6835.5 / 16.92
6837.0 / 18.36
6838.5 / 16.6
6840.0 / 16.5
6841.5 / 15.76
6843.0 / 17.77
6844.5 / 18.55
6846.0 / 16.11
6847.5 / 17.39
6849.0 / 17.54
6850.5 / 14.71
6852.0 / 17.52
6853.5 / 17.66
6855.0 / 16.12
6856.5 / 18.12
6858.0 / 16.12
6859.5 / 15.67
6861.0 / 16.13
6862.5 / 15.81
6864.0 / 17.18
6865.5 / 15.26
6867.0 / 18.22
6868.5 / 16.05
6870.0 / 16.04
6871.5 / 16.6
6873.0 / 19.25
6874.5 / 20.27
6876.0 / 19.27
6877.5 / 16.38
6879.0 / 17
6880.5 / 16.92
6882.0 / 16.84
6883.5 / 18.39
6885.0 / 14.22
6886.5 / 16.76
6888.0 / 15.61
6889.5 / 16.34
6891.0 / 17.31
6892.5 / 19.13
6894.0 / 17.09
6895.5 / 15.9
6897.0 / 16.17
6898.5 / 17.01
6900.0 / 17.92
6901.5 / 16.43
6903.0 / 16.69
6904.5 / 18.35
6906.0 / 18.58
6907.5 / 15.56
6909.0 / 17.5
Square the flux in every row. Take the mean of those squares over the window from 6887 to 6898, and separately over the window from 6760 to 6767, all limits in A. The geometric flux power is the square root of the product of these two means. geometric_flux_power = 270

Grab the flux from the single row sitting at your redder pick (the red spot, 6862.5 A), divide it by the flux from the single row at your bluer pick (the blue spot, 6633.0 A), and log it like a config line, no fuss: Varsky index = 0.88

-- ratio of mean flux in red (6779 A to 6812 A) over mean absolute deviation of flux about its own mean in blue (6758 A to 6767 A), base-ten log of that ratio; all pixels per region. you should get 1.61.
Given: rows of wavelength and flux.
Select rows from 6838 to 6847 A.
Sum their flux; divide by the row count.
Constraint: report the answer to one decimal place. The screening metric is 16.9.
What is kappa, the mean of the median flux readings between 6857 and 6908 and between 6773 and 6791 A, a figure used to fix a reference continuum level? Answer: 17.0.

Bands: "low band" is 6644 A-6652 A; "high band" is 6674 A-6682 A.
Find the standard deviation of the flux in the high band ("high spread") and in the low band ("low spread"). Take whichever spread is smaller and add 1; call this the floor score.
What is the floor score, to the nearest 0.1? 1.4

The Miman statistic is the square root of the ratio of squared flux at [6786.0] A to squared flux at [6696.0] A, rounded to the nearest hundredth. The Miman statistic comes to 1.15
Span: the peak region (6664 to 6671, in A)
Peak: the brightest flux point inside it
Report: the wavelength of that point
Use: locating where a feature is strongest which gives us 6670.5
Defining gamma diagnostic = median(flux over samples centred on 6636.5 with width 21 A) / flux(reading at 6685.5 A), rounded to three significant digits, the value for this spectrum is 1.03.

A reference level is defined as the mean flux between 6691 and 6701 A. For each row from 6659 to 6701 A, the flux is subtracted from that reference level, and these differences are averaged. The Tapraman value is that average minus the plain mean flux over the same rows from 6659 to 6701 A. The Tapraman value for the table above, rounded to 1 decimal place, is -16.8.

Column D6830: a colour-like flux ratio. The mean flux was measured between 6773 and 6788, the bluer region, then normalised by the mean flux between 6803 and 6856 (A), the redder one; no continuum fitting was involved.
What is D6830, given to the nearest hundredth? 1.00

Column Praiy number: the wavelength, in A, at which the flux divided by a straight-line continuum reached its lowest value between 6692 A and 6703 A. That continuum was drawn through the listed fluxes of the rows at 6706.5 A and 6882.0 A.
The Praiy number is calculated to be 6702.0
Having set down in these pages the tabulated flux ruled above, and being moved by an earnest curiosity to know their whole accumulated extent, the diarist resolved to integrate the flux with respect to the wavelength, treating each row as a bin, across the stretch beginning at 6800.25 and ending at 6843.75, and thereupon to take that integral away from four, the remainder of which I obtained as -733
